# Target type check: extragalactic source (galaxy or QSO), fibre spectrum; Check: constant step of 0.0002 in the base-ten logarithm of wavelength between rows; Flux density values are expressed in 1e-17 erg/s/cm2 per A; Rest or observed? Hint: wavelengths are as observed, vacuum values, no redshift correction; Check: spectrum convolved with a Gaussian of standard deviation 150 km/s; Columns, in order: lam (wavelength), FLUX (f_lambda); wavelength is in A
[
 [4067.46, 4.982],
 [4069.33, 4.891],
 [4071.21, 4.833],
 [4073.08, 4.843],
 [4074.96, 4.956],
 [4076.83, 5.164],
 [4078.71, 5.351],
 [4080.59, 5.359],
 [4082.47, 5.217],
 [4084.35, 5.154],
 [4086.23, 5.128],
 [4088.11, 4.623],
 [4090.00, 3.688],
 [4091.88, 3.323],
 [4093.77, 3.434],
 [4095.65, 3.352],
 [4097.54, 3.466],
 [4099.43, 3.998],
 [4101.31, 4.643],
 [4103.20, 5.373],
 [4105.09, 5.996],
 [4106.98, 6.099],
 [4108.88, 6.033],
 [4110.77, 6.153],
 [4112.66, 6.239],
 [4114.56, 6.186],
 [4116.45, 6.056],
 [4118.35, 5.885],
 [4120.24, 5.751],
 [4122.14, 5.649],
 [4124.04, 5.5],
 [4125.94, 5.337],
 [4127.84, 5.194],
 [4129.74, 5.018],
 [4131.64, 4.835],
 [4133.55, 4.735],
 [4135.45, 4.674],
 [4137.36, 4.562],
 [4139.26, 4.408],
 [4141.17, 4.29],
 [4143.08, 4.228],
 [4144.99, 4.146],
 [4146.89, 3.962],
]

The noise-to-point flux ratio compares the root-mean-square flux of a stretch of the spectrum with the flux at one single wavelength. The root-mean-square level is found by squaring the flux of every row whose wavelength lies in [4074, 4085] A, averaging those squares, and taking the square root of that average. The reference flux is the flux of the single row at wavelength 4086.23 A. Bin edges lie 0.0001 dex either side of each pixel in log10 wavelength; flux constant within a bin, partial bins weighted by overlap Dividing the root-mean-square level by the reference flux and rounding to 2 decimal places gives 1.01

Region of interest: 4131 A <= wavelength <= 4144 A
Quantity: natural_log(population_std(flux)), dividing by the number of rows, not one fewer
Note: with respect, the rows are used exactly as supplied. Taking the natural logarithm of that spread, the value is -1.5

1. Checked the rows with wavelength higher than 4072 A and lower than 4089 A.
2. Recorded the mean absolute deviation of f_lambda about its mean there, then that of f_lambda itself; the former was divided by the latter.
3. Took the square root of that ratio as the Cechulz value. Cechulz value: 0.19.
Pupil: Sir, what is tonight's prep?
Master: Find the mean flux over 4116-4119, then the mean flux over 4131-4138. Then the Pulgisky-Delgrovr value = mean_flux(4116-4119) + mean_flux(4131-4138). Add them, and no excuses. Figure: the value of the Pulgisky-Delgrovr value 10.7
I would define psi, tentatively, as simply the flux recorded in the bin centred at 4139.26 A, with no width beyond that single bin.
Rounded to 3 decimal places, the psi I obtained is 4.408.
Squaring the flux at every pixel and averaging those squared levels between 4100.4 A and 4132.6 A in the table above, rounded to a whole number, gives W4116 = 32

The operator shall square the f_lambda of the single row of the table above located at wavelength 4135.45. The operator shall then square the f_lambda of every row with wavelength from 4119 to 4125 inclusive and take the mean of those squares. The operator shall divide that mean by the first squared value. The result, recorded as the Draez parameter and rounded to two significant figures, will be 1.5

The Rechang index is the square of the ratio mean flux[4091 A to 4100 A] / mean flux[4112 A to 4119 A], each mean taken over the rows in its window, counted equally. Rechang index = 0.33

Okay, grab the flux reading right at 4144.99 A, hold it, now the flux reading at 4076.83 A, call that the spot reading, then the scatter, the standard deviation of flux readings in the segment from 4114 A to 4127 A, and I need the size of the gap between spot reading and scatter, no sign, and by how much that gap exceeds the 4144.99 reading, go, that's 1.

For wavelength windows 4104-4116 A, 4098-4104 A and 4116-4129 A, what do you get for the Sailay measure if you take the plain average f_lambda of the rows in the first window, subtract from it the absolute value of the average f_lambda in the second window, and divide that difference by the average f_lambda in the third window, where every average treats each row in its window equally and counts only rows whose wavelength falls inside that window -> 0.3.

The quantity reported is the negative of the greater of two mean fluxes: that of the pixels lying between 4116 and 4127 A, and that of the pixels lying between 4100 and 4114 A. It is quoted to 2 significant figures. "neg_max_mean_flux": -5.8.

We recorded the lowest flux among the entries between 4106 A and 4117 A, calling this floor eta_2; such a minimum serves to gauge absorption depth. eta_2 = 6.033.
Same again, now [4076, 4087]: 5.128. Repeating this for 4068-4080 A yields 4.833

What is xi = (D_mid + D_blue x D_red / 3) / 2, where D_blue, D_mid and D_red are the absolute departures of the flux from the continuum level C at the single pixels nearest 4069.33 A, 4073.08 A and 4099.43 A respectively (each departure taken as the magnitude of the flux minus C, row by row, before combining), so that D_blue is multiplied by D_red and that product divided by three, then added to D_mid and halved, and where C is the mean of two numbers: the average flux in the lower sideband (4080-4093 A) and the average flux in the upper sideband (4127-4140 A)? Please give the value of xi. 0.1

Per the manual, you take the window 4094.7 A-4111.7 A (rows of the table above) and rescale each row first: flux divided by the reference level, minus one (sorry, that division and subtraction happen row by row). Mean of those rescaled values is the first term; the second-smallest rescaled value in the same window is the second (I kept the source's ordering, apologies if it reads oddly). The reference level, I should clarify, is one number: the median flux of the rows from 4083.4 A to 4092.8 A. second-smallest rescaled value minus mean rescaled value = -0.33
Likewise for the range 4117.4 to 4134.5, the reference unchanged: -0.11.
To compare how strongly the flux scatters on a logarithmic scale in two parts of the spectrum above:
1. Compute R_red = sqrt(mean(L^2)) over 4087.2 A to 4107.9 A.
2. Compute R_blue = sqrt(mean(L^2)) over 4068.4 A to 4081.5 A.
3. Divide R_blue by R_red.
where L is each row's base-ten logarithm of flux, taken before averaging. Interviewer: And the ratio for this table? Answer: 1.11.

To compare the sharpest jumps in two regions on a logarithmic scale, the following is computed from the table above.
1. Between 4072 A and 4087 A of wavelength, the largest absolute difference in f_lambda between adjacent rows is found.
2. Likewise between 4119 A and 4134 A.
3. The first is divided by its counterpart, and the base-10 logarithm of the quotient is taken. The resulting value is 0.06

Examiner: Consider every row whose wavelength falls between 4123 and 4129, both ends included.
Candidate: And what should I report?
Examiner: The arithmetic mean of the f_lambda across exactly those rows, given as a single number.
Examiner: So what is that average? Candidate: 5.34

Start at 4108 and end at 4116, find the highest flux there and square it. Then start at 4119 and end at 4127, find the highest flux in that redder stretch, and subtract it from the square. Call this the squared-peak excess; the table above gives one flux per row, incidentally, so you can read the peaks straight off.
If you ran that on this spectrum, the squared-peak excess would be 33.2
